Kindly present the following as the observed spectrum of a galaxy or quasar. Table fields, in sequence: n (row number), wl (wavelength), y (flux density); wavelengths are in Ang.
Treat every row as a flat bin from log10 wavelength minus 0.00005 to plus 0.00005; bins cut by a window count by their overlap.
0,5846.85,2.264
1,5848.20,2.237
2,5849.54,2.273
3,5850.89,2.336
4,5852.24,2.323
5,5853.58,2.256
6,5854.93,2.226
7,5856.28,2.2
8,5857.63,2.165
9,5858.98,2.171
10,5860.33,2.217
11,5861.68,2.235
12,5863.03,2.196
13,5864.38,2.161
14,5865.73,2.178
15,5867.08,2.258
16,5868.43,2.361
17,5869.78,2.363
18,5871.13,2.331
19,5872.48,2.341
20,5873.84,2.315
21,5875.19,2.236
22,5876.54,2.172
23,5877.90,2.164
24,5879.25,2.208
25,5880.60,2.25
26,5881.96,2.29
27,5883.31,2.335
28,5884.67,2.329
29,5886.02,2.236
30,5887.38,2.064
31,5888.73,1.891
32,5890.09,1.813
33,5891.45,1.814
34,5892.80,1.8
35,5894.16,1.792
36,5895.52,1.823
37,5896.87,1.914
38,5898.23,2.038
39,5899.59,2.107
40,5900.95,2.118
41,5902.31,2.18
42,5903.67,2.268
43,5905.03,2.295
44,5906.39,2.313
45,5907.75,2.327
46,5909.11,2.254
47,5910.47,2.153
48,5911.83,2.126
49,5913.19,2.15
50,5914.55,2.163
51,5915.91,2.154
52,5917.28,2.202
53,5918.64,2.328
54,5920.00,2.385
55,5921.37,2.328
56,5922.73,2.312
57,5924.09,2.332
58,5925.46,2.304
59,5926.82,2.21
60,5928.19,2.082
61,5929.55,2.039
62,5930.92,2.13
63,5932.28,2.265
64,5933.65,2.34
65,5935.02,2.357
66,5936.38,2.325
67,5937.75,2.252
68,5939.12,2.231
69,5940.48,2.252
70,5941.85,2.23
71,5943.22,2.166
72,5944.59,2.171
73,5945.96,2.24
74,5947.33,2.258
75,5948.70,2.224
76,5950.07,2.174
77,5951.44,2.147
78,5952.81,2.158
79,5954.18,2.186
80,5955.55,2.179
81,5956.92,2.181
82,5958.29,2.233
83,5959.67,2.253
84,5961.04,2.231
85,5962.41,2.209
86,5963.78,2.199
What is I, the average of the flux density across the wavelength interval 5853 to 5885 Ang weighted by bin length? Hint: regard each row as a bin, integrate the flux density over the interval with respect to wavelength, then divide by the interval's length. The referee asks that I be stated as 2.25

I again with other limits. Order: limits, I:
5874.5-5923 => 2.15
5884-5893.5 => 1.99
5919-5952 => 2.24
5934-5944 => 2.26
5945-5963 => 2.21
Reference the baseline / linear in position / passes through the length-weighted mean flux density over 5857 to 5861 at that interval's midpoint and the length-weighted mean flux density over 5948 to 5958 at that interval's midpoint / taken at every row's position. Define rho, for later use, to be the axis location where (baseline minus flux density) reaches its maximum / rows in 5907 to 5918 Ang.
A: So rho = 5911.83 Ang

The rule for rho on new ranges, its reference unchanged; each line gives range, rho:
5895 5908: 5895.52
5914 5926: 5915.91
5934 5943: 5941.85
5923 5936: 5929.55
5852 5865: 5864.38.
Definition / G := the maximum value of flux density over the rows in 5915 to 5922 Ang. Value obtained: 2.385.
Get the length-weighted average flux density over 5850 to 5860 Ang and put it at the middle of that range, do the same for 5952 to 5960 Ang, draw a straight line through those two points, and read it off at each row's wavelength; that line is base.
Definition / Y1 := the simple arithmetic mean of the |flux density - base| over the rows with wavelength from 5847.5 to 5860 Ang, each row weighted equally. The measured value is 0.05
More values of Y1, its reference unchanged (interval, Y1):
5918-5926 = 0.12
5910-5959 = 0.07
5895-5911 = 0.13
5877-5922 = 0.15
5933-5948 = 0.07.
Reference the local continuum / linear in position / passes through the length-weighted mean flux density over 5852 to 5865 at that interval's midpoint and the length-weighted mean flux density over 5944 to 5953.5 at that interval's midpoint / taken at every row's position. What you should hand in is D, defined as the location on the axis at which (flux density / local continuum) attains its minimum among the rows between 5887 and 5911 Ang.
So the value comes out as 5894.16 Ang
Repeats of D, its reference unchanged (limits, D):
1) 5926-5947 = 5929.55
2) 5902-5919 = 5911.83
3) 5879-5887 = 5879.25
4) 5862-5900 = 5894.16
